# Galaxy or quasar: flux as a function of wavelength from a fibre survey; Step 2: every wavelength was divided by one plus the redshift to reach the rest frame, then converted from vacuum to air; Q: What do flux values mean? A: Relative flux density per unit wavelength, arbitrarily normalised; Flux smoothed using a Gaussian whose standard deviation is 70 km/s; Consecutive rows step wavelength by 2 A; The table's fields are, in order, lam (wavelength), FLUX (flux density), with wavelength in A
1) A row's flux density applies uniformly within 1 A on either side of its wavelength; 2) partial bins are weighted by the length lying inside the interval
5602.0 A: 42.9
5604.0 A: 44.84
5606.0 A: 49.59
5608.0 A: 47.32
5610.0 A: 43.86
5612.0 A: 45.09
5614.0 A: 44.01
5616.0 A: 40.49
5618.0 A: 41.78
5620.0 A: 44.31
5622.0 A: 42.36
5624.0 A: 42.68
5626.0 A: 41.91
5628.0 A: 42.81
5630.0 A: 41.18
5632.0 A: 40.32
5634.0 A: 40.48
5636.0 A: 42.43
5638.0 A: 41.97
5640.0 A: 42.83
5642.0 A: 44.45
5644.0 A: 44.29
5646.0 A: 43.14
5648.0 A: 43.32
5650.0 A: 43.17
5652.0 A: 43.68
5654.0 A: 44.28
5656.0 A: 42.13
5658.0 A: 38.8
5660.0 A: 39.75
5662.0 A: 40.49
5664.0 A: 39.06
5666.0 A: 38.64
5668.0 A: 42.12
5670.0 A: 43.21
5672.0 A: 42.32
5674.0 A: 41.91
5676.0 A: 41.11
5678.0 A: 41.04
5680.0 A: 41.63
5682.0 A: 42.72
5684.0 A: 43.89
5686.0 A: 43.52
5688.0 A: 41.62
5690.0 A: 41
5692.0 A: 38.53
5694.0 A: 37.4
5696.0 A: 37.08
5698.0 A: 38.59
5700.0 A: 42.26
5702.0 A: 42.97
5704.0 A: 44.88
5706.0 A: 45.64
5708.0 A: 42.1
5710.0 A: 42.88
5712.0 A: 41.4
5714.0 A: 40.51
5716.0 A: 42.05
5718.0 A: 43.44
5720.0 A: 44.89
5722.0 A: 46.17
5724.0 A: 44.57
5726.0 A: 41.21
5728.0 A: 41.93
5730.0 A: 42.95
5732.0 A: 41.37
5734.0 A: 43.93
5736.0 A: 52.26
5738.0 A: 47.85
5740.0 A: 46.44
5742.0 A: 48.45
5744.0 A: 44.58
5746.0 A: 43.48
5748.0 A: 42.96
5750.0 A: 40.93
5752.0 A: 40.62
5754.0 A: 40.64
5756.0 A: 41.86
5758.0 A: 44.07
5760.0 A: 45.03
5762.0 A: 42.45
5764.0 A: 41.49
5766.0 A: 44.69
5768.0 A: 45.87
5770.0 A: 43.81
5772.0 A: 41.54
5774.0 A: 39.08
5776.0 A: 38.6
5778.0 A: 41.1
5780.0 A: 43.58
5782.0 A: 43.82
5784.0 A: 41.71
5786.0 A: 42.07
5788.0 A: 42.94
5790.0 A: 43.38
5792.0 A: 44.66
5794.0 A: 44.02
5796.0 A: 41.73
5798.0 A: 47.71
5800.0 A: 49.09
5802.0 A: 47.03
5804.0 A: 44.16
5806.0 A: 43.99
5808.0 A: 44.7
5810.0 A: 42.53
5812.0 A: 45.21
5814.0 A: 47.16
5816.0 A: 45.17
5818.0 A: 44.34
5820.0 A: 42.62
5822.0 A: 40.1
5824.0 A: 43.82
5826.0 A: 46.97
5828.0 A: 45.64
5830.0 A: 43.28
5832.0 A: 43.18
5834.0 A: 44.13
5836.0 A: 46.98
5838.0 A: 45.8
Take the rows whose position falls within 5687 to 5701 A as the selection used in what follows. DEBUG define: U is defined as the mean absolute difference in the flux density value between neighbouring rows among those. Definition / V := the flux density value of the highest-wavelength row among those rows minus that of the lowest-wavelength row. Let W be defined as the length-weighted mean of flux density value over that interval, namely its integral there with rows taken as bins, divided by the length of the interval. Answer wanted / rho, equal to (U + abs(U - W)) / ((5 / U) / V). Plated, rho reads 8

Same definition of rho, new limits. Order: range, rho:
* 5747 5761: 20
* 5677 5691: 0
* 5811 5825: -26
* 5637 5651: 7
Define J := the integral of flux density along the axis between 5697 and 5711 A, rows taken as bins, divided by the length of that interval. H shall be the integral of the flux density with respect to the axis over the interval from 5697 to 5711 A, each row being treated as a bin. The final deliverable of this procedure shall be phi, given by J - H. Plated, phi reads -556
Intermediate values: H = 599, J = 43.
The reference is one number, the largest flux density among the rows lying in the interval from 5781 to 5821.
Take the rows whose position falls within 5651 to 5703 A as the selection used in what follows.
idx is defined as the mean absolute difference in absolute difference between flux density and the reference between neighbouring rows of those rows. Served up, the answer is 1.28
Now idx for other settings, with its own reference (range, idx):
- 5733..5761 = 1.51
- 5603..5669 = 1.40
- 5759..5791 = 1.61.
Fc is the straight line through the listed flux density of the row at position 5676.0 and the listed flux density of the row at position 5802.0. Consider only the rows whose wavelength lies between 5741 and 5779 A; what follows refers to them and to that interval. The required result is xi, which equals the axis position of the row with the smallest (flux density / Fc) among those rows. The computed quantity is 5776.0 A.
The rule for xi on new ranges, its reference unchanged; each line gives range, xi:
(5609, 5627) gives 5616.0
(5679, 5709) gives 5696.0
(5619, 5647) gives 5632.0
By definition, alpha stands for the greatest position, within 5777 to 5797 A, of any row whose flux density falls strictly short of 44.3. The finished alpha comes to 5796.0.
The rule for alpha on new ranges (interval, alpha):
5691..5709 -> 5708.0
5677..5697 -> 5696.0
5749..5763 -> 5762.0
